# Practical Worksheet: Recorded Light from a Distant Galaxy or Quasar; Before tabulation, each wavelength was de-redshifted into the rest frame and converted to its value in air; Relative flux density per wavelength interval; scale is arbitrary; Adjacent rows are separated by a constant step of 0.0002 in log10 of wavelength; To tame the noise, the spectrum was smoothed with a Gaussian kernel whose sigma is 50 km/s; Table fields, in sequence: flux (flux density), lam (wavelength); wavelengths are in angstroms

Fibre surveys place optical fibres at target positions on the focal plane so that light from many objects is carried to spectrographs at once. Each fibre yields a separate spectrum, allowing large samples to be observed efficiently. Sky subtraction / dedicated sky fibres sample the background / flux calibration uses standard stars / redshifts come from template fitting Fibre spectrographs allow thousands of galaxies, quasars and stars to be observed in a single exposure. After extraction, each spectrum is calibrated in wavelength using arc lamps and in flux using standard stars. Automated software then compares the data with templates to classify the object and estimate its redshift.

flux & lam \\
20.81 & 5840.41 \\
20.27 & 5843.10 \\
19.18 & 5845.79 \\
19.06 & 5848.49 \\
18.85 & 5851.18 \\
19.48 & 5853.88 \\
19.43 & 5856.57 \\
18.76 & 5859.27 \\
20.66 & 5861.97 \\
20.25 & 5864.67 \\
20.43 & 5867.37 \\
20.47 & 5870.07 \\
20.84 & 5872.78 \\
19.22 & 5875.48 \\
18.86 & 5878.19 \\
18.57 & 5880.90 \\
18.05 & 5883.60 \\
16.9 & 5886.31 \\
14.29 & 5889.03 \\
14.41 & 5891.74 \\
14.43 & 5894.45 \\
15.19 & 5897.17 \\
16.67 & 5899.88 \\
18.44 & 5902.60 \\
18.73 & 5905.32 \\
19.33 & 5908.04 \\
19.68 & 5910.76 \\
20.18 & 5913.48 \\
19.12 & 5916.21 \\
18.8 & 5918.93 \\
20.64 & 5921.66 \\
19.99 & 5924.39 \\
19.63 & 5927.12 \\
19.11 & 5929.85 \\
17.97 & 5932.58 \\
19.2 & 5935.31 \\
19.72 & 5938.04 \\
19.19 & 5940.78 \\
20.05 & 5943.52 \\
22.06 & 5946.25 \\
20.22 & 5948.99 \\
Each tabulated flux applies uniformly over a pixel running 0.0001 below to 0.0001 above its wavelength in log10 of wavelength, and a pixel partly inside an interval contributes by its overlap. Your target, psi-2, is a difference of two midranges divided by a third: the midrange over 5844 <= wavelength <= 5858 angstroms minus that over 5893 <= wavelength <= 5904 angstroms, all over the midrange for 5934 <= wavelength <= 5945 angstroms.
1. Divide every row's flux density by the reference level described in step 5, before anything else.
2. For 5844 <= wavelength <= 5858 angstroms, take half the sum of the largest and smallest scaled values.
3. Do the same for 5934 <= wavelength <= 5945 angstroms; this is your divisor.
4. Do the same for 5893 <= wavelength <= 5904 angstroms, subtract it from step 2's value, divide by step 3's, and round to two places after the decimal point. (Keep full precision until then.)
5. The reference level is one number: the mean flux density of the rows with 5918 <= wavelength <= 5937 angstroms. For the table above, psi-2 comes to 0.14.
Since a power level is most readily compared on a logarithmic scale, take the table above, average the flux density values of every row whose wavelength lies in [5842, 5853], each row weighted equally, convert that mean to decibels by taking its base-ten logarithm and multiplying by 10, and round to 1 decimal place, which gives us 12.9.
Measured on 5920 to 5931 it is 13.0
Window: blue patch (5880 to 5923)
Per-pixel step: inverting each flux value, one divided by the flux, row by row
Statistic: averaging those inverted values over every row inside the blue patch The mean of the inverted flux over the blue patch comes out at 0.0573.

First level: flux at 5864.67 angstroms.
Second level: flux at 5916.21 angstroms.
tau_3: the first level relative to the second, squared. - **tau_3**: 1.12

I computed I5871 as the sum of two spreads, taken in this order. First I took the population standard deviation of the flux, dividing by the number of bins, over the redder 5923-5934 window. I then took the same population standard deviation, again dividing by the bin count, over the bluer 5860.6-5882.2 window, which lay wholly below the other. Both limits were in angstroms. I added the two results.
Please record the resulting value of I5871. 1.6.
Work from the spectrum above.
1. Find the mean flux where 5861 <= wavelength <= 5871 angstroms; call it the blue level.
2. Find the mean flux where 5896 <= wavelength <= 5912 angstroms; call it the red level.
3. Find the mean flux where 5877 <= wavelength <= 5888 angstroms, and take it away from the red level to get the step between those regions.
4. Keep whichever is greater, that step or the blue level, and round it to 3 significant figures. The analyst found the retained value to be 20.5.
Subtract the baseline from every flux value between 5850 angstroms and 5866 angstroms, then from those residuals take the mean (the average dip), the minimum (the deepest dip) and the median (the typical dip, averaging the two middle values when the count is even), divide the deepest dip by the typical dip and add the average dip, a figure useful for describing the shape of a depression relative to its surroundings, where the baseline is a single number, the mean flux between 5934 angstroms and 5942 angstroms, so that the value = -7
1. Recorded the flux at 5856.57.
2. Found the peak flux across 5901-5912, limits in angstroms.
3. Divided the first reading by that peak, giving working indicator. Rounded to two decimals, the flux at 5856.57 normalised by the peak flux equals 0.99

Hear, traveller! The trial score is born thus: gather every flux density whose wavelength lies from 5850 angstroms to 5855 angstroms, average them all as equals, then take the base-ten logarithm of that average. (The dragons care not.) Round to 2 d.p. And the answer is 1.28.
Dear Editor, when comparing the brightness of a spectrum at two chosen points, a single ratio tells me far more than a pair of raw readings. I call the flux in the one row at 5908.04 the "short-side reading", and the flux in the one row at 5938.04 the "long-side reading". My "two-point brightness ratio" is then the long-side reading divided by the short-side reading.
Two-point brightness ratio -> 1.0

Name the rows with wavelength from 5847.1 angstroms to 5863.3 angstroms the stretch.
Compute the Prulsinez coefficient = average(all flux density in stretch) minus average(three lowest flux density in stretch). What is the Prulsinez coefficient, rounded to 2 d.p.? 0.48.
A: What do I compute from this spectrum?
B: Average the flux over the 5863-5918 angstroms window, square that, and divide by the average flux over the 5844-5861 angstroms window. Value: 17.3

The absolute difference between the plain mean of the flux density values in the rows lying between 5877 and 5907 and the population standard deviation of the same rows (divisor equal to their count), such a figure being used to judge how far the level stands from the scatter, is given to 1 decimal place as 15.0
